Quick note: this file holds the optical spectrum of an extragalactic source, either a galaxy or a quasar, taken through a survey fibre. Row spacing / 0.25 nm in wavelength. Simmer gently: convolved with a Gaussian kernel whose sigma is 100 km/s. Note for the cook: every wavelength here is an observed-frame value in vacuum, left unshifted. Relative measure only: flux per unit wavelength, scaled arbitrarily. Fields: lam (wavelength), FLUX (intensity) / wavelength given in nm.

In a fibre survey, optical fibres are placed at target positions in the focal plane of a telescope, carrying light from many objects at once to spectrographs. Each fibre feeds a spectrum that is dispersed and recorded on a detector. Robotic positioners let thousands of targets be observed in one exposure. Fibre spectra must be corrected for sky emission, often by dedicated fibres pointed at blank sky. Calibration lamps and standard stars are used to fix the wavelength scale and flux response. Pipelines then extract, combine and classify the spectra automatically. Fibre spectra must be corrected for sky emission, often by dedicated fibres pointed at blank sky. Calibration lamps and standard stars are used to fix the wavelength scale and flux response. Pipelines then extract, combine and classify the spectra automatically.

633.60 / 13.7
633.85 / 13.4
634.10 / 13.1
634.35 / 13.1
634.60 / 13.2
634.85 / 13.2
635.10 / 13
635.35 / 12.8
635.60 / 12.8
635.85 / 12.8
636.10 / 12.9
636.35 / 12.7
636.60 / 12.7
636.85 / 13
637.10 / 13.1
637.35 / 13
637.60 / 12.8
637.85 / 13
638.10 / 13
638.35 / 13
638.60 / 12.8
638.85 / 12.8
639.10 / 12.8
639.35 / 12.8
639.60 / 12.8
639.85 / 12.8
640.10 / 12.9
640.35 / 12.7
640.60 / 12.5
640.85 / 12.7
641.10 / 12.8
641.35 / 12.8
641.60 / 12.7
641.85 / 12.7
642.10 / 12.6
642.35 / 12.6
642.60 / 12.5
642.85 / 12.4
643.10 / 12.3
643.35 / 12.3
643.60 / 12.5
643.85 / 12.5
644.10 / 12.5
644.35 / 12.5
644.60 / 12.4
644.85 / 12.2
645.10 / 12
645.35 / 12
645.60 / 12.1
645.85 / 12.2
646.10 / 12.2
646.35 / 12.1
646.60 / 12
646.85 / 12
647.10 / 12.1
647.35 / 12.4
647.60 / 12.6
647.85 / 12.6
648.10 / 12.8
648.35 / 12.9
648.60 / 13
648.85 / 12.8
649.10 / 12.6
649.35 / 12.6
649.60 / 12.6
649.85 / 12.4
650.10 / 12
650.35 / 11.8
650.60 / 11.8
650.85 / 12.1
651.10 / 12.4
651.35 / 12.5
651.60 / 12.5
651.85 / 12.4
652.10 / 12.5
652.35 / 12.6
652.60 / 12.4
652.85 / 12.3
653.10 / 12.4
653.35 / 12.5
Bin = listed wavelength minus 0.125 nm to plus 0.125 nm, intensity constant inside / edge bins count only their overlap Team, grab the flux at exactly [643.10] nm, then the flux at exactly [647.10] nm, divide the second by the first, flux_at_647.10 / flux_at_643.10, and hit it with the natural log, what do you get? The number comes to -0.016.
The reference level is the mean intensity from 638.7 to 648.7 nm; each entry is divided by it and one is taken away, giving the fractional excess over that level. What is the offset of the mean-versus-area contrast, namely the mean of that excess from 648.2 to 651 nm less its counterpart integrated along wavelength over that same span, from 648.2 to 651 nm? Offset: 0.01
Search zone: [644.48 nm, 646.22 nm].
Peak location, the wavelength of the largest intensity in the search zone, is 644.60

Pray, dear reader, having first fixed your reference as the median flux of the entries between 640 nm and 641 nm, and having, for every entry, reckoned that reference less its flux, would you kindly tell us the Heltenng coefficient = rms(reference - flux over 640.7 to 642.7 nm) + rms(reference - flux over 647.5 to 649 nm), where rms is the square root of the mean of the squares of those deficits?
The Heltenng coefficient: 0.27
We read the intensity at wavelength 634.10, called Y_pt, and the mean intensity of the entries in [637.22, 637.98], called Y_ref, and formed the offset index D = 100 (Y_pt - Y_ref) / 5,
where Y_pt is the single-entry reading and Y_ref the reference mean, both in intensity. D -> 3.3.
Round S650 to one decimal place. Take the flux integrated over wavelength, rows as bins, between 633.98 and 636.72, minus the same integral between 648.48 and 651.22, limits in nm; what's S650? 1.5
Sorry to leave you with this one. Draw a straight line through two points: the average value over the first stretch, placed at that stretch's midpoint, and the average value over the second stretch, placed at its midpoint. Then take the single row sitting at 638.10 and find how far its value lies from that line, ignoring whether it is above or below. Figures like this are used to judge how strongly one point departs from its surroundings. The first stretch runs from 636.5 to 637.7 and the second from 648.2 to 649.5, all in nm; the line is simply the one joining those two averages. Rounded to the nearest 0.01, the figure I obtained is 0.09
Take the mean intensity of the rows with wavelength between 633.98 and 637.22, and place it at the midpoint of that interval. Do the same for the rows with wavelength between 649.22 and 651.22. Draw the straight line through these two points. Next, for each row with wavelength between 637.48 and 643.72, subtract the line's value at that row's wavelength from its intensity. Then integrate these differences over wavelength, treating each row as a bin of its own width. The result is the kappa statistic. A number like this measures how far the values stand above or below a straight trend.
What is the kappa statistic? 0.0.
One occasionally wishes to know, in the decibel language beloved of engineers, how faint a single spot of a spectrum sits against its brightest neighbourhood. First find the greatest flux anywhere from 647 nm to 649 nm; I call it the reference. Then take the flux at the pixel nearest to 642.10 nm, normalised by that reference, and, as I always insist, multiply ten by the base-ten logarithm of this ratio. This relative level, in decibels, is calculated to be -0.1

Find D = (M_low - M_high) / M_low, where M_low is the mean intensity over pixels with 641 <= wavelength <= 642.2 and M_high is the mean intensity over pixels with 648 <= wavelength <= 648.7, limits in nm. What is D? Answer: -0.014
